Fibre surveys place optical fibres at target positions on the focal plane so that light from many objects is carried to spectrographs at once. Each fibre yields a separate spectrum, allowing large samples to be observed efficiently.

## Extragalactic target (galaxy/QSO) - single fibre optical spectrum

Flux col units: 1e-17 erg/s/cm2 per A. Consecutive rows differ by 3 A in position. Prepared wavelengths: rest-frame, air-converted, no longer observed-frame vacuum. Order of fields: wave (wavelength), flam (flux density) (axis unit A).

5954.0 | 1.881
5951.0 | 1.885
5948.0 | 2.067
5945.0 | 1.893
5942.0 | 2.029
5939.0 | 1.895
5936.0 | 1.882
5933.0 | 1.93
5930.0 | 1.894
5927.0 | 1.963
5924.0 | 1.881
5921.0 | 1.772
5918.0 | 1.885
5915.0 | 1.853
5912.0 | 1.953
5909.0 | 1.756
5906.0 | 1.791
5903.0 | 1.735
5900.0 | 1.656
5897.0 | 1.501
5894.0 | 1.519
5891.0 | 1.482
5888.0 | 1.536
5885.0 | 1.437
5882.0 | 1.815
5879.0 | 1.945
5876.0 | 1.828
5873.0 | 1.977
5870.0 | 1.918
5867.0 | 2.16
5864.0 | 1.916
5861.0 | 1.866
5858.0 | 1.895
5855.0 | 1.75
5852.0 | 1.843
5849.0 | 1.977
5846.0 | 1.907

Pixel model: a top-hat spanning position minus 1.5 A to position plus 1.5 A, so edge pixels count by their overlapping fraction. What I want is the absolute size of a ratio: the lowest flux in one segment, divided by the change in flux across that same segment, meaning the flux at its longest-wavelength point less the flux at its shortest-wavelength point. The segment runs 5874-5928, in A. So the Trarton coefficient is 11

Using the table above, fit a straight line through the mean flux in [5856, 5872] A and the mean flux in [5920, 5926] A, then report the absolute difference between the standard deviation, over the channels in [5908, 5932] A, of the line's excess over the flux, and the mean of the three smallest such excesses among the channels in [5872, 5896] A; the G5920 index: 0.07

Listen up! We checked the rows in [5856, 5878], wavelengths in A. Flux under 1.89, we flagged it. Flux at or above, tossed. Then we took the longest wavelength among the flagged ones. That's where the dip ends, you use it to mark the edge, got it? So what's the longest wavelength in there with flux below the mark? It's 5876.0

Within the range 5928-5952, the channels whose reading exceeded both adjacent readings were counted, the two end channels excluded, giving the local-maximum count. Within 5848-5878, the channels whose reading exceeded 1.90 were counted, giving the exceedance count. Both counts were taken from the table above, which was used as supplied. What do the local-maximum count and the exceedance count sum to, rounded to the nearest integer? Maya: 8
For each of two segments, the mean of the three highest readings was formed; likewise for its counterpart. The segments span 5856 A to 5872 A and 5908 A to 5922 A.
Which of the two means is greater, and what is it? 2.00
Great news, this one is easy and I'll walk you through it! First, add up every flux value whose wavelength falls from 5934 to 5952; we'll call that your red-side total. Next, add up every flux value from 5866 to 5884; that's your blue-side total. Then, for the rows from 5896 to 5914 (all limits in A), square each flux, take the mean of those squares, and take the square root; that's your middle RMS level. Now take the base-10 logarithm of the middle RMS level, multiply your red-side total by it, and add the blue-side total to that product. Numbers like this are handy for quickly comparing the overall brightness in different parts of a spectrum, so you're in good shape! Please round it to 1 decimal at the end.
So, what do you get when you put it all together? 14.4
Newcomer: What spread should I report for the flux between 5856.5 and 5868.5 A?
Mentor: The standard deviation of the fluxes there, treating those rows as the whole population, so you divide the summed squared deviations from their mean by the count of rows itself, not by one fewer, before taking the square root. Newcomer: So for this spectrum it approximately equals 0.12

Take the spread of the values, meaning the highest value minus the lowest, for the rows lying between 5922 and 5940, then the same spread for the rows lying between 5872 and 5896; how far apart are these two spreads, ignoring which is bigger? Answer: 0.46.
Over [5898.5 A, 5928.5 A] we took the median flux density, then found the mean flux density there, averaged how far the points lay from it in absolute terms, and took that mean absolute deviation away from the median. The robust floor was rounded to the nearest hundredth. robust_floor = 1.74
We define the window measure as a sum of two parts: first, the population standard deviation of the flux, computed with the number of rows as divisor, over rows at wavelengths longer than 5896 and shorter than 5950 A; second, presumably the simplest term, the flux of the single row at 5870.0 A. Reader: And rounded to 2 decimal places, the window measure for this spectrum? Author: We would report 2.05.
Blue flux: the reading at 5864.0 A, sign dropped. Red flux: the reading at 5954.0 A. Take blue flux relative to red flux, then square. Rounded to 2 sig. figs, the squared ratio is 1.0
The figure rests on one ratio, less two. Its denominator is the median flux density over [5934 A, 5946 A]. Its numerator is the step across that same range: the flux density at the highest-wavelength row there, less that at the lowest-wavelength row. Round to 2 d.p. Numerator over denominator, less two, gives -1.99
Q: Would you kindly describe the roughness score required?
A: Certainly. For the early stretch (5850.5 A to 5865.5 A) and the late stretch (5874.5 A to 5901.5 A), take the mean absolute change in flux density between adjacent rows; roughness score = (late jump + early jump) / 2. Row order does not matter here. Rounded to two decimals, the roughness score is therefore 0.10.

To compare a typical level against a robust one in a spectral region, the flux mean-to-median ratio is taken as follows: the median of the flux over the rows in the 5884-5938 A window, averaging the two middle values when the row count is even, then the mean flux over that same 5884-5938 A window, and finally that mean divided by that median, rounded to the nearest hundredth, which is 0.98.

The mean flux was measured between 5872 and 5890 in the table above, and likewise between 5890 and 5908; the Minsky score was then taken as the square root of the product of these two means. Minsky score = 1.68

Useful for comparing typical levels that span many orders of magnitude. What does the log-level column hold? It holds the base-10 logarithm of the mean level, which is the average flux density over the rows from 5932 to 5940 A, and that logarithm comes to 0.279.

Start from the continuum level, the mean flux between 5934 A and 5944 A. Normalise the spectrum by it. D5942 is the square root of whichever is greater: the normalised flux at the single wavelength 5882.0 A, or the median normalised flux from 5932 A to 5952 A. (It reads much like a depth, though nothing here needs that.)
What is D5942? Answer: 0.990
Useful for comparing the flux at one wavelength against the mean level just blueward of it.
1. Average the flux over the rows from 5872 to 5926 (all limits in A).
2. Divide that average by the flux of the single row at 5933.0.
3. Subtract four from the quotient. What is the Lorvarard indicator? -3.10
